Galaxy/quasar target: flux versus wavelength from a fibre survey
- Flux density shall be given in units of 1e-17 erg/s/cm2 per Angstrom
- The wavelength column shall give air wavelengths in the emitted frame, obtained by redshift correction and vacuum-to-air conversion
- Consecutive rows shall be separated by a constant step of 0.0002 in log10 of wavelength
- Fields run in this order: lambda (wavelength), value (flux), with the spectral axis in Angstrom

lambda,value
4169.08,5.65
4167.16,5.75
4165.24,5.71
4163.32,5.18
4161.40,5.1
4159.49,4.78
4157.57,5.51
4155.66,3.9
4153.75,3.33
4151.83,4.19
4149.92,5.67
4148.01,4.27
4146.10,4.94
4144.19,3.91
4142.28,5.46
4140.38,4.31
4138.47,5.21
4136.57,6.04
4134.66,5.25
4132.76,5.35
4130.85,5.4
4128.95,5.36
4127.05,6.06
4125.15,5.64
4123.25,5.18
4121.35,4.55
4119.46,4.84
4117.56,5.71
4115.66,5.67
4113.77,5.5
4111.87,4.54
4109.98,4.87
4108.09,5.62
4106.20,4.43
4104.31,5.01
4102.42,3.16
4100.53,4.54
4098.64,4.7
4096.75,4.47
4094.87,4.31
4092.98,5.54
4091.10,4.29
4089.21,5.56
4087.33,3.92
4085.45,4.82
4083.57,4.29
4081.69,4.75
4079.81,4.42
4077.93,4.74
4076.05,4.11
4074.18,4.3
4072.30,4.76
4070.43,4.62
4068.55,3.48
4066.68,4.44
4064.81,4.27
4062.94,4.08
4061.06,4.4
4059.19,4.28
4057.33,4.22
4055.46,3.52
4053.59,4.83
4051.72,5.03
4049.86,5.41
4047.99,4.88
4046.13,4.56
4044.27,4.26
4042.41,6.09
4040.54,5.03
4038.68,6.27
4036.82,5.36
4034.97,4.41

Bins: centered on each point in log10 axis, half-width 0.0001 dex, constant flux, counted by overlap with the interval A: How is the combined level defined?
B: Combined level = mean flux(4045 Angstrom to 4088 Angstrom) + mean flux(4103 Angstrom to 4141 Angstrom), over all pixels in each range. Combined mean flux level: 9.7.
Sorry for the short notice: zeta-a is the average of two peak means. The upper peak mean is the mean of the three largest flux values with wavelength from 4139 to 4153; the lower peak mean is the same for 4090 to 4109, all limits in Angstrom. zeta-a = 5.37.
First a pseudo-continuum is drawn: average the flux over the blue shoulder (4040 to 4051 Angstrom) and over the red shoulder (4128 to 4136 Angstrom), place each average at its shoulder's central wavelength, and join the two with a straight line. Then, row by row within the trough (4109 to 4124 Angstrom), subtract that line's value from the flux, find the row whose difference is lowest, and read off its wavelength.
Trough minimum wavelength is 4121.35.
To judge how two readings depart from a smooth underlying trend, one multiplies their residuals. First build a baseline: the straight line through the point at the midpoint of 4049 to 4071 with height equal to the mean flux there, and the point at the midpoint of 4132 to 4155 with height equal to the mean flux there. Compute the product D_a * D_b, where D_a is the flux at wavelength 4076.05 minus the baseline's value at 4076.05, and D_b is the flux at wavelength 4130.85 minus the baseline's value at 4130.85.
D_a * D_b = -0.23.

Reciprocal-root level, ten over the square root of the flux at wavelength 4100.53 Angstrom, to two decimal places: 4.69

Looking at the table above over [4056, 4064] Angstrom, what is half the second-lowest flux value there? 2.11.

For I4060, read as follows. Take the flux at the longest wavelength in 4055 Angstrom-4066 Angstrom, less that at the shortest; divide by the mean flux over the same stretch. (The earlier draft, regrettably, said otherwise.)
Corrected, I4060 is 0.18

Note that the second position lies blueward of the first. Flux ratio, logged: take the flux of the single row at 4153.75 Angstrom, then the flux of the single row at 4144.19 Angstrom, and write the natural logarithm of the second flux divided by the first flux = 0.16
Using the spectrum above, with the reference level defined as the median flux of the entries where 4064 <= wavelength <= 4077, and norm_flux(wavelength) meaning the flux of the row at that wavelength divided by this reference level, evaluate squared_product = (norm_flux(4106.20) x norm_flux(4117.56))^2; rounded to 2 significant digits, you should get 1.9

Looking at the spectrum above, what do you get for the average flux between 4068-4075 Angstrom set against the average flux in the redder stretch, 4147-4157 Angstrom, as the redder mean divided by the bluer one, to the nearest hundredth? 1.00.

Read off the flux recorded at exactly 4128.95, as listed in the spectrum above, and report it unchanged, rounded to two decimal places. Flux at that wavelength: 5.36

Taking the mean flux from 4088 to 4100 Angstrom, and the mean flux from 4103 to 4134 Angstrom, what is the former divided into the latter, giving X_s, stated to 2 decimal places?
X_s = 1.09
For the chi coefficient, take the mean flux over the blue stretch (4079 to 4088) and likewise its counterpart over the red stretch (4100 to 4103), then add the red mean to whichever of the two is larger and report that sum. 8.3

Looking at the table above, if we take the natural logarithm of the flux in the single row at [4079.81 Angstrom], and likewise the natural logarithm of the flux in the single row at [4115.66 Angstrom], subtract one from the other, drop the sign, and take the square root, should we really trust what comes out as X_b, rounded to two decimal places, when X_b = 0.50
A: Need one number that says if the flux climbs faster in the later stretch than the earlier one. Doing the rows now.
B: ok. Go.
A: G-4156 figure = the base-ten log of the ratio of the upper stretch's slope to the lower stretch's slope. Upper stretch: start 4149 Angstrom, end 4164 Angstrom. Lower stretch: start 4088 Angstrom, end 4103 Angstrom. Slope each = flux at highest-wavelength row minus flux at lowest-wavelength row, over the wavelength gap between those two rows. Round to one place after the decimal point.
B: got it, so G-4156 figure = -0.7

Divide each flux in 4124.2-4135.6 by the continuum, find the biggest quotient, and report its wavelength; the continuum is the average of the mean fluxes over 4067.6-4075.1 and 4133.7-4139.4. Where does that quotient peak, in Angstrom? 4127.05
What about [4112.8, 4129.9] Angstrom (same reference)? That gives 4127.05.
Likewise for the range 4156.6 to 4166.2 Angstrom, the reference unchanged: 4165.24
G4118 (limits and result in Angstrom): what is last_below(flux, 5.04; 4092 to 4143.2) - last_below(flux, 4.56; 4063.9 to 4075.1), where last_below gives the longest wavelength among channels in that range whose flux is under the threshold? 66.2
